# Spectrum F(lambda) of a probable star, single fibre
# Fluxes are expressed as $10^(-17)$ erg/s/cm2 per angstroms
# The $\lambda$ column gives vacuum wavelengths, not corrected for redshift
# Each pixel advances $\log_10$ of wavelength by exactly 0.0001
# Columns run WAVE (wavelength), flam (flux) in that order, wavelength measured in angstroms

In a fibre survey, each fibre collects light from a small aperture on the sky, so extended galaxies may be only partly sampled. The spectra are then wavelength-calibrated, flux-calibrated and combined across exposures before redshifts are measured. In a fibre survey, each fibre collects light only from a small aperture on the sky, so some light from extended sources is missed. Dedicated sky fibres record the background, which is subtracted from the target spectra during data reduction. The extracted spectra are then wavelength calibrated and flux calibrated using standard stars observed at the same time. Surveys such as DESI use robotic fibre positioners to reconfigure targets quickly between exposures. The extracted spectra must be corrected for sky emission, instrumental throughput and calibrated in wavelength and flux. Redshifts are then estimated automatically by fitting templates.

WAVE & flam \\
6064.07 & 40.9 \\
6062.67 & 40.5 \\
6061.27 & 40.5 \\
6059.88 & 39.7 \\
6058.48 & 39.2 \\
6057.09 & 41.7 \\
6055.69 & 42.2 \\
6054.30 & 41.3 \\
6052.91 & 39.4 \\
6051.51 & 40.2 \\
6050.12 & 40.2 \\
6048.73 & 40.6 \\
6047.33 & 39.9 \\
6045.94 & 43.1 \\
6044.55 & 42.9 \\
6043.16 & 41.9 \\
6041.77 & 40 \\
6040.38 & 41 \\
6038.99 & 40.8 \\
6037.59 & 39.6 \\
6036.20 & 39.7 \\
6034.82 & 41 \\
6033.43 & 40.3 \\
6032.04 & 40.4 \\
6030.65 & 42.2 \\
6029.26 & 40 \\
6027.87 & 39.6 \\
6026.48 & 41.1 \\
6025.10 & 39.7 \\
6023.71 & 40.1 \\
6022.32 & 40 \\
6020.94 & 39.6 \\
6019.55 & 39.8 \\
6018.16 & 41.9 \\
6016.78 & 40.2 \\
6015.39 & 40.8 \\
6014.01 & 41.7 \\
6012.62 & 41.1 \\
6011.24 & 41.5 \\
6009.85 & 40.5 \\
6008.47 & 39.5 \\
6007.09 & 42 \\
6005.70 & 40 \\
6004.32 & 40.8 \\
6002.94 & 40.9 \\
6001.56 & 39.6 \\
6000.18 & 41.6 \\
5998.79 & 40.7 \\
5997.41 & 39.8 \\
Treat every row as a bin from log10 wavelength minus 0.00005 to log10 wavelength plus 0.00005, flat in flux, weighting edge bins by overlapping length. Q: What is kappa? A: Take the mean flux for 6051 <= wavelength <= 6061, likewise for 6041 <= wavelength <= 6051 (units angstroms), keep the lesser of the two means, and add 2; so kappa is 42.5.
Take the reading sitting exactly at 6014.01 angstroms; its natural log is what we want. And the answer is 3.73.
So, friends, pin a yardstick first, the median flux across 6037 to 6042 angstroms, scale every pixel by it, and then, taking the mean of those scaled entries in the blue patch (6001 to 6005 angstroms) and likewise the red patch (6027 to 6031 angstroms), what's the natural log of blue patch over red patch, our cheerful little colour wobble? 0.00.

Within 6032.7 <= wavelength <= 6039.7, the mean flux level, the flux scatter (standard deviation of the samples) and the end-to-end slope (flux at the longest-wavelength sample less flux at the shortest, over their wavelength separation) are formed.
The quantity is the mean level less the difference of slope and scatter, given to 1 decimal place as 40.8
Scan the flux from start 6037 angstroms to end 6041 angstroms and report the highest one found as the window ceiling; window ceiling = 41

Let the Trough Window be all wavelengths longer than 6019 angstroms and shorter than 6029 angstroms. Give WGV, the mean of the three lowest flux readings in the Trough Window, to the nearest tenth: 39.6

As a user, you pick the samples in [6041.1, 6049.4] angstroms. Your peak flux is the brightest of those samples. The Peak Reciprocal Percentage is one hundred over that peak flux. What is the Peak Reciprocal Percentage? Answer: 2.32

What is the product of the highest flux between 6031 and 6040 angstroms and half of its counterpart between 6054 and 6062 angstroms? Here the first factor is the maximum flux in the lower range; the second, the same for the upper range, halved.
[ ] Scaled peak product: 865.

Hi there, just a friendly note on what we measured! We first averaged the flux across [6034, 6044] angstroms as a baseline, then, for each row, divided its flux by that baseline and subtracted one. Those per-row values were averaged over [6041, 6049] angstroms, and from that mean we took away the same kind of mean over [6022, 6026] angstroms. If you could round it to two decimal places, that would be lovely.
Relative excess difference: 0.04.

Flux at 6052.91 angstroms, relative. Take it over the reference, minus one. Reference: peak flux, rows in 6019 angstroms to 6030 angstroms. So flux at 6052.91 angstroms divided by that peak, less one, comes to -0.041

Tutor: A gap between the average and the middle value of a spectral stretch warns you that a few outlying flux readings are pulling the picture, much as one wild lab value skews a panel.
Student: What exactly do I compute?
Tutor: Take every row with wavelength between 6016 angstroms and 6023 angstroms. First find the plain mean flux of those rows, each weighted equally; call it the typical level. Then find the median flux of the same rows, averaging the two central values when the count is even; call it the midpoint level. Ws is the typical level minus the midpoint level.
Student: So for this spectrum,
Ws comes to 0.3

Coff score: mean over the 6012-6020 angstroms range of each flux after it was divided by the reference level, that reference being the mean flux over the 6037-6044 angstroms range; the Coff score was 1.006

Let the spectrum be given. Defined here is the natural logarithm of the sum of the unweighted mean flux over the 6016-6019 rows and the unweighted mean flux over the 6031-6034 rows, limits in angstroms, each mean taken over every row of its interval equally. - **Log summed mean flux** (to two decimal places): 4.40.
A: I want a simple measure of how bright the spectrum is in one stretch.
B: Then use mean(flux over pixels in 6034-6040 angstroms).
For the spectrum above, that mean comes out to 40.3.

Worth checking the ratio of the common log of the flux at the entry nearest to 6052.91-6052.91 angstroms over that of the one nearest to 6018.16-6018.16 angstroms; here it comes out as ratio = 0.98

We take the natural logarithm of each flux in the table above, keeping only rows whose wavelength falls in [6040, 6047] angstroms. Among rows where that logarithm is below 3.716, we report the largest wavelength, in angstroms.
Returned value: 6041.77 angstroms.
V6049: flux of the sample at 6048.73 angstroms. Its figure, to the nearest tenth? 40.6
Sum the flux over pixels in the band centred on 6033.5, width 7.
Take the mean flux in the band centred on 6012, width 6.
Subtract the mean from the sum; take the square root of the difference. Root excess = 12.7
